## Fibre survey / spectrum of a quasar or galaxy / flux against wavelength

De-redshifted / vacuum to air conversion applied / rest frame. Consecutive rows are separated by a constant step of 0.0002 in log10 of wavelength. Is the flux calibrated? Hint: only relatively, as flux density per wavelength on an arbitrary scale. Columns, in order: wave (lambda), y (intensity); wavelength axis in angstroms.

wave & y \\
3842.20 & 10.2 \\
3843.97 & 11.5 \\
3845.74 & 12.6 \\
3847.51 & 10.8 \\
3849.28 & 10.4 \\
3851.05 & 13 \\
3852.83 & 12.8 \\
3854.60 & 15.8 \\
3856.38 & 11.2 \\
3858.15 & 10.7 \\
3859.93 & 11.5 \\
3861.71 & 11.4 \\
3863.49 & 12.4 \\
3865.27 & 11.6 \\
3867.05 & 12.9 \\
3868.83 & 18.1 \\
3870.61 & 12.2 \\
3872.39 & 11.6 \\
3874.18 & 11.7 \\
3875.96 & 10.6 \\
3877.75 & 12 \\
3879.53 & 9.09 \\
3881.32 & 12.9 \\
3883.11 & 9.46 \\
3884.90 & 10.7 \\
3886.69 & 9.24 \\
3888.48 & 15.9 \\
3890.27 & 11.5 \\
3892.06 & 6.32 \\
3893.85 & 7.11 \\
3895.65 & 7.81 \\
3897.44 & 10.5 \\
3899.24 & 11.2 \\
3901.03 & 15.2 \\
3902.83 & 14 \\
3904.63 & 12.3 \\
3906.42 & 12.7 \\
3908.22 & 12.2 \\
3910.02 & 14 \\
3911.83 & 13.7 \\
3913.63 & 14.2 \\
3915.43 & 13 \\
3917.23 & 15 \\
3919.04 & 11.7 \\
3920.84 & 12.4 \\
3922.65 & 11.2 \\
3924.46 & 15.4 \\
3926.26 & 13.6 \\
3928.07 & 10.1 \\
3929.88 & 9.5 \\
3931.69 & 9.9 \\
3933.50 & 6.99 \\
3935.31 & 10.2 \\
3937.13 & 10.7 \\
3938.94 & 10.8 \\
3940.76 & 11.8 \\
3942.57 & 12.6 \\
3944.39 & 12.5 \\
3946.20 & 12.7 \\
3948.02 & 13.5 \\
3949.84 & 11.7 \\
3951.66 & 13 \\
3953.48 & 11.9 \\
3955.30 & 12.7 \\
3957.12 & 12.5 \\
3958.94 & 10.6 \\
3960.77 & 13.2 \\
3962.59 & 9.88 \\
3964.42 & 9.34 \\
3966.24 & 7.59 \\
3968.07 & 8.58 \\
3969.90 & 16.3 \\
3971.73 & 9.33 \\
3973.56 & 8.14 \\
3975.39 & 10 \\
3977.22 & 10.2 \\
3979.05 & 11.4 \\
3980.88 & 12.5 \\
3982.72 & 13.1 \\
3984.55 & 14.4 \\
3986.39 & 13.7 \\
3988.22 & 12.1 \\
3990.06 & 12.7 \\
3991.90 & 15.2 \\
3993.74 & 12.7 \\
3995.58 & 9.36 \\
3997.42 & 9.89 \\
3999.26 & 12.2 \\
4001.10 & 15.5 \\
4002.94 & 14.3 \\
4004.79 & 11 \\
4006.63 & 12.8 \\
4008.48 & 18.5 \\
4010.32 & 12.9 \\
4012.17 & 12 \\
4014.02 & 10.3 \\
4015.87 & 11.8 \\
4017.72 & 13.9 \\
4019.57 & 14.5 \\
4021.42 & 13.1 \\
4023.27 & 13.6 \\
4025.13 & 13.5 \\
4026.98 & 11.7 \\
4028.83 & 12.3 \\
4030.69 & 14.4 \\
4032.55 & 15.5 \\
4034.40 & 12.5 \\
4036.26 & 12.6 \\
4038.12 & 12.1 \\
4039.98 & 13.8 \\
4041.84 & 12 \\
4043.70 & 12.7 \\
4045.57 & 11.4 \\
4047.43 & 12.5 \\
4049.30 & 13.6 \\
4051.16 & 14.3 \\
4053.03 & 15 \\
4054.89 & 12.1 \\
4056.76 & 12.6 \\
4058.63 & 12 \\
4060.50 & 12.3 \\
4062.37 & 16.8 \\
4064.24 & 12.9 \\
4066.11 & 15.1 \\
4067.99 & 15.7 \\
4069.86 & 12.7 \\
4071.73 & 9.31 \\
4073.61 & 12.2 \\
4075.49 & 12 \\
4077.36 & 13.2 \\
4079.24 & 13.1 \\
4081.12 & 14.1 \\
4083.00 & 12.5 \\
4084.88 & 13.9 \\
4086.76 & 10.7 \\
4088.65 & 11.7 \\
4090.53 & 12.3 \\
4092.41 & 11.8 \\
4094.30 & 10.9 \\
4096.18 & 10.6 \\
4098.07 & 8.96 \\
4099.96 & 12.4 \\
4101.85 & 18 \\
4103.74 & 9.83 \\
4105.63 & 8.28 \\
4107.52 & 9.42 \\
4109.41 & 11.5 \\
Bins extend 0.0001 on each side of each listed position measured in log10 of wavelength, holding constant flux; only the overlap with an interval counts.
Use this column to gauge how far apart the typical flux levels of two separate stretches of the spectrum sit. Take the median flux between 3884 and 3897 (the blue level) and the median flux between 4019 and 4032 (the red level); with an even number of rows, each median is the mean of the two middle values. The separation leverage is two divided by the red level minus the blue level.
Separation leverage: 0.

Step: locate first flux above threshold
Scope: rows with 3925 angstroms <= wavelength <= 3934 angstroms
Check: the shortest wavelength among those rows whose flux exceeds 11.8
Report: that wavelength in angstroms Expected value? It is 3926.26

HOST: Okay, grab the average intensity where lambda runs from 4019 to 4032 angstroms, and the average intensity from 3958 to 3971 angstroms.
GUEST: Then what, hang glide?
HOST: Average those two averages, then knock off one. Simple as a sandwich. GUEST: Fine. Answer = 11.0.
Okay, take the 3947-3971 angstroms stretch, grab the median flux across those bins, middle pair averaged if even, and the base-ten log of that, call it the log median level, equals 1.08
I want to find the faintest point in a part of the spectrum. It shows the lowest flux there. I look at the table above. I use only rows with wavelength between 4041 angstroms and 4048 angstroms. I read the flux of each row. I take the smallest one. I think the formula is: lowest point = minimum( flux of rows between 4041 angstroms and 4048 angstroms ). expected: 11.4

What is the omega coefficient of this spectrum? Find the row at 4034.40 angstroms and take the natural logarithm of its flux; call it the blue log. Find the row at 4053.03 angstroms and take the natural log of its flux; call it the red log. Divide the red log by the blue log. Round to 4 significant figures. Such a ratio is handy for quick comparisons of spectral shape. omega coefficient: 1.072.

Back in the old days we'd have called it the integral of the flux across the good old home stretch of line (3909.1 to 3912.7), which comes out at 50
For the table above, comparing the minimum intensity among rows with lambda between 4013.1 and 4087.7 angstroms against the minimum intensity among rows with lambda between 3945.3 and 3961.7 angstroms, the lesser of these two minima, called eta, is 9.3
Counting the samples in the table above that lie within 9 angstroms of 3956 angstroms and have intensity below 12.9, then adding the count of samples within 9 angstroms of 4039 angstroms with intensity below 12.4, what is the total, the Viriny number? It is 10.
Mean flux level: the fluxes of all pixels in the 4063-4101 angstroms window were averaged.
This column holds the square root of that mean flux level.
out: 3.51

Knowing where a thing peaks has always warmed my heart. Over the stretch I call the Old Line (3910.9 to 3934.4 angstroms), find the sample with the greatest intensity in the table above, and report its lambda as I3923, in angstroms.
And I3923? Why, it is 3924.46 angstroms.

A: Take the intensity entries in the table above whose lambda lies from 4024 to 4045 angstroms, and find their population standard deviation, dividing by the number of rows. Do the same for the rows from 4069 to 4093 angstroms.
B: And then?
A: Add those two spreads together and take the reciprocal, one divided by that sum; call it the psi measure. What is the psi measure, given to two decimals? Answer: 0.43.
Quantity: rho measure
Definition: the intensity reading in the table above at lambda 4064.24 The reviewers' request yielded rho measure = 12.9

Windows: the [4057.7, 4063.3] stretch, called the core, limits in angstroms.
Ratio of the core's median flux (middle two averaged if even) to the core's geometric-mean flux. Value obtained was 0.91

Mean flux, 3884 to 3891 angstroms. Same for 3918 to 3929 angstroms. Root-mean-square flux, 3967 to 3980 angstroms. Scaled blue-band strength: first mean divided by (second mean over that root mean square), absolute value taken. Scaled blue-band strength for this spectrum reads 10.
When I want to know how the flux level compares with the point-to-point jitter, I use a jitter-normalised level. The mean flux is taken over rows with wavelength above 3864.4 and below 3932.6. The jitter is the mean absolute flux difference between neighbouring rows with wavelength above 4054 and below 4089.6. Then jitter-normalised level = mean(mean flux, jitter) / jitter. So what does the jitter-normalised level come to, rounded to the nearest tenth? 3.9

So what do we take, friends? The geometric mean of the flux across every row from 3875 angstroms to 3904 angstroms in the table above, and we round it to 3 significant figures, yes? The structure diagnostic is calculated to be 10.5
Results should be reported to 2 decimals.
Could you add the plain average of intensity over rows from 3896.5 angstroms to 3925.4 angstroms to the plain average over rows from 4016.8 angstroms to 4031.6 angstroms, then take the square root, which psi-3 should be 5.14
